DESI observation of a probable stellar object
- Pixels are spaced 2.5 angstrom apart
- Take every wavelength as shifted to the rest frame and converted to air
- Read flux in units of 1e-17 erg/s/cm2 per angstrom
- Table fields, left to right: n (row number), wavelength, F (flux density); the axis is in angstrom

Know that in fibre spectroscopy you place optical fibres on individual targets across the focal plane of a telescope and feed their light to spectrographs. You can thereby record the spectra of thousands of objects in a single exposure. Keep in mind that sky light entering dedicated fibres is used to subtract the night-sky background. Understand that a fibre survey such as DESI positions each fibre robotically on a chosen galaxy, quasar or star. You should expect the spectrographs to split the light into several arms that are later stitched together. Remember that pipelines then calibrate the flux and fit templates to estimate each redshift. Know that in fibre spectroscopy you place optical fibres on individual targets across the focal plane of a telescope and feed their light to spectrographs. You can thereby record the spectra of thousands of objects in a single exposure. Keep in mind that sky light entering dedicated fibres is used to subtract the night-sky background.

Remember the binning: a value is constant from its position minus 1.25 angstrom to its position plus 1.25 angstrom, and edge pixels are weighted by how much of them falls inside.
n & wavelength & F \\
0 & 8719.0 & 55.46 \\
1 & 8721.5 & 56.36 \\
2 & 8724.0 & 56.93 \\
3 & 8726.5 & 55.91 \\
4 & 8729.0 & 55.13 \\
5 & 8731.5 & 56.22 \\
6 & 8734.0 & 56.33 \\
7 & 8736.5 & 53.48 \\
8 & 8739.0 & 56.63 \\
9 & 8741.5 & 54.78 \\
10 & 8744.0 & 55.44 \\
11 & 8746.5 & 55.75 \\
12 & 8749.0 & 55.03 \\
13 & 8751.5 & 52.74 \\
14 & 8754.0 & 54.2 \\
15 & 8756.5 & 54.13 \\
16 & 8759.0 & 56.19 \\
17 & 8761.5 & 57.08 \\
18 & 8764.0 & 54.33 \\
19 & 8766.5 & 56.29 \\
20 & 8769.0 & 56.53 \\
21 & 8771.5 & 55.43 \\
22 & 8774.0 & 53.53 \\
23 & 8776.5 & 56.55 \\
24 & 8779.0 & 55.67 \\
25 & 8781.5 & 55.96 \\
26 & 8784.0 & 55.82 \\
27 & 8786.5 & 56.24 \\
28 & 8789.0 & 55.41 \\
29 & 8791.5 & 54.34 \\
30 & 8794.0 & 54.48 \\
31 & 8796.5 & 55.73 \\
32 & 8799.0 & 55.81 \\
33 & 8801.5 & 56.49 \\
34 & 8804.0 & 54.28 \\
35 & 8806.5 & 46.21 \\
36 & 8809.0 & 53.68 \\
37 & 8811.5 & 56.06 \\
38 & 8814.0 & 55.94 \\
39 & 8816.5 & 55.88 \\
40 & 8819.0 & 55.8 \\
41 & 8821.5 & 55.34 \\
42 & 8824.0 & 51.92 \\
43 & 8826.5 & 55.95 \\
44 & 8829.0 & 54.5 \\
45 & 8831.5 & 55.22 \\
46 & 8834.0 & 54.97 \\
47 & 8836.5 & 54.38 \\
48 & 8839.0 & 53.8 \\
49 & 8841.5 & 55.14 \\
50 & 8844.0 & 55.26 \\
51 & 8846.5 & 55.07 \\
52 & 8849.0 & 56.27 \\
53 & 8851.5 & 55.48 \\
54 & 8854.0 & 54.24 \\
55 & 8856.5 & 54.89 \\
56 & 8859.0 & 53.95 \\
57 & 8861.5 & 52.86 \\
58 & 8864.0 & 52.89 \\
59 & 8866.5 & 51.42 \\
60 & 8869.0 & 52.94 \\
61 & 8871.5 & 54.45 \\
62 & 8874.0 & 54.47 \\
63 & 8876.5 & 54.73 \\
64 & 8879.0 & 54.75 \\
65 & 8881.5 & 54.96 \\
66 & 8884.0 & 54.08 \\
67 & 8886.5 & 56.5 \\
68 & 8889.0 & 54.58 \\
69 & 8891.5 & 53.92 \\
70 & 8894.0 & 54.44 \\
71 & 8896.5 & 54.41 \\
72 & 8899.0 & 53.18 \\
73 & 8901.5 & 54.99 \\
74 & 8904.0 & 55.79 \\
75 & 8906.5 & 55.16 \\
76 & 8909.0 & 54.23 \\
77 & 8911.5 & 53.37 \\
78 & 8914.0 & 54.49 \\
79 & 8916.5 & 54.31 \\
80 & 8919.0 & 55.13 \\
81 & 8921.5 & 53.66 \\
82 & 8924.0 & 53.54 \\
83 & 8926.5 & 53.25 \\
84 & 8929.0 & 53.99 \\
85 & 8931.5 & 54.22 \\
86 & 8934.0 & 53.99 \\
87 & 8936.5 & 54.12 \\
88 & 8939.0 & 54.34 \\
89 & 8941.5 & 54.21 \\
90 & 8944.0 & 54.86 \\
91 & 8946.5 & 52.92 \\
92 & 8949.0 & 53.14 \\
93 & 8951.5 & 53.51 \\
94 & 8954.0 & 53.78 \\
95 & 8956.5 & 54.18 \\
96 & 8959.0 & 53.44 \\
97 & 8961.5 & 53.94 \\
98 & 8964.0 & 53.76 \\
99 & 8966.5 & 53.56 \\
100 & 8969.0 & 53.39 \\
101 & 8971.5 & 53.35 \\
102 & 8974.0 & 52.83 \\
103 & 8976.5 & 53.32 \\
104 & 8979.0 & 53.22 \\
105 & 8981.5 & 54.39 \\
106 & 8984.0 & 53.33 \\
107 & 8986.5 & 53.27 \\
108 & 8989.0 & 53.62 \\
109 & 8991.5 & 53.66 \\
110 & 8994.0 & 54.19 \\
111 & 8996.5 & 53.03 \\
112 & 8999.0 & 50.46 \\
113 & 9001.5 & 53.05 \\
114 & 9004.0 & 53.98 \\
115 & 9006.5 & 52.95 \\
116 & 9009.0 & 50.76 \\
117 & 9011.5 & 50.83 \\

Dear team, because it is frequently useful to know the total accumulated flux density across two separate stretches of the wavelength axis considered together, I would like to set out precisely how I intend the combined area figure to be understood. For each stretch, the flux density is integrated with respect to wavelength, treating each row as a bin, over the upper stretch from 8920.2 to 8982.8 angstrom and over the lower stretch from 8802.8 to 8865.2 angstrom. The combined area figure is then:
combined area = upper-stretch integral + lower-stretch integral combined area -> 6757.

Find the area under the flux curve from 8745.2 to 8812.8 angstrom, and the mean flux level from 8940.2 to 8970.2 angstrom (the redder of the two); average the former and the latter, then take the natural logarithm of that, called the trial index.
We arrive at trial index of 7.5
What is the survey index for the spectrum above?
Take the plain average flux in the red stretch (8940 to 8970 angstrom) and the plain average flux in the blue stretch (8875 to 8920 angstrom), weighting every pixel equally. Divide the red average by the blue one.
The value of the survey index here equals 0.984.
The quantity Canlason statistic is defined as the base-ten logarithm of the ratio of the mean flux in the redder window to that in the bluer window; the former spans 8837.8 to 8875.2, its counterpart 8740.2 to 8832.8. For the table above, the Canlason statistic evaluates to -0.0062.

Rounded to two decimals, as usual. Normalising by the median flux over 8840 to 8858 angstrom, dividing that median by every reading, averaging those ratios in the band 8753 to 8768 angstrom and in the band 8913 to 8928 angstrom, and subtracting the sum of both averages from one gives -1.02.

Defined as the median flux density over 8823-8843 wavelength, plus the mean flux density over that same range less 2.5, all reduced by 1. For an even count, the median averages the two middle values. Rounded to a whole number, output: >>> 106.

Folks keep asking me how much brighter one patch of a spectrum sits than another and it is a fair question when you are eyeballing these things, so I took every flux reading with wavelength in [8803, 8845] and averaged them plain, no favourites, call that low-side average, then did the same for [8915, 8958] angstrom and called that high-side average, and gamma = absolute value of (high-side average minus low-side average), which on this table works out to 0.42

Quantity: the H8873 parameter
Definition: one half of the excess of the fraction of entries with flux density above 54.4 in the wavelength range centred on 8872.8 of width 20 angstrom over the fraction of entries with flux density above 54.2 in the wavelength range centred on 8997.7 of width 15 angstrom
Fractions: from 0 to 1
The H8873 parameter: 0.31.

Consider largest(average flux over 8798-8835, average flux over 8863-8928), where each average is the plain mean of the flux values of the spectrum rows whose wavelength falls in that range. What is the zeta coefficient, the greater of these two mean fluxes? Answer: 54.5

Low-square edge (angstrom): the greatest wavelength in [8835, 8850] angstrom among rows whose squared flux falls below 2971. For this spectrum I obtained 8839.0 angstrom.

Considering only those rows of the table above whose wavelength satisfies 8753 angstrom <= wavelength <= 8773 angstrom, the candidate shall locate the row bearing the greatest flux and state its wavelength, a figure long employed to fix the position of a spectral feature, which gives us 8761.5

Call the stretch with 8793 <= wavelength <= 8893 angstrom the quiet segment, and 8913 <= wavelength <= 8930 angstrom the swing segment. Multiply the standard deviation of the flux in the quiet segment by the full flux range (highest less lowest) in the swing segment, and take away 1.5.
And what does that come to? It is 1.8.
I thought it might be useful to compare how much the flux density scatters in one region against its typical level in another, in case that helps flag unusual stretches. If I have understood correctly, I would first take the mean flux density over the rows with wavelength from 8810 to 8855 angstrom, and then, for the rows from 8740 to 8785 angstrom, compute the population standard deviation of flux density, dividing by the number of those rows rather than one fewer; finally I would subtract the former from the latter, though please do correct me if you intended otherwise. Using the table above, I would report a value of -53.9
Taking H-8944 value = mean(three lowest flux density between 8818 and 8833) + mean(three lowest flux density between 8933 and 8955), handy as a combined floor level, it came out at 107.1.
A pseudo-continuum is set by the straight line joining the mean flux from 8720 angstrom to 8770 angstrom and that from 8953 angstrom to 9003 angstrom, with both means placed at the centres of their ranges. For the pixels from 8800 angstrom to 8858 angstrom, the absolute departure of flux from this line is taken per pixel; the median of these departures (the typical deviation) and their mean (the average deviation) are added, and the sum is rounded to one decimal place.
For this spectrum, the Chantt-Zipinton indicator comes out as 2.1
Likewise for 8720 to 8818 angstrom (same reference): 2.0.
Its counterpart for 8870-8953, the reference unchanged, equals 1.0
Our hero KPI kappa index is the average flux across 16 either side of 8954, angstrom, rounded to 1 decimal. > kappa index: 53.8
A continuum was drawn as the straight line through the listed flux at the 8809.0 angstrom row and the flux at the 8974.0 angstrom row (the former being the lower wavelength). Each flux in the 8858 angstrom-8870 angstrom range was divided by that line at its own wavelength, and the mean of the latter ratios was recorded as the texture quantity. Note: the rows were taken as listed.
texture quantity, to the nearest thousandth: 0.989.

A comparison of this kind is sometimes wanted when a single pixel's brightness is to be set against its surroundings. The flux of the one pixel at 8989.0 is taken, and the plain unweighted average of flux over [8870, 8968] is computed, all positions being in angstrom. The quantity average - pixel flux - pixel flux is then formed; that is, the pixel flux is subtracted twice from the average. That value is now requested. -53.0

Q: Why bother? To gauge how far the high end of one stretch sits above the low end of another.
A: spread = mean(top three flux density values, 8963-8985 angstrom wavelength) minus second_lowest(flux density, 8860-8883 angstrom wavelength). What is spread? 1.04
